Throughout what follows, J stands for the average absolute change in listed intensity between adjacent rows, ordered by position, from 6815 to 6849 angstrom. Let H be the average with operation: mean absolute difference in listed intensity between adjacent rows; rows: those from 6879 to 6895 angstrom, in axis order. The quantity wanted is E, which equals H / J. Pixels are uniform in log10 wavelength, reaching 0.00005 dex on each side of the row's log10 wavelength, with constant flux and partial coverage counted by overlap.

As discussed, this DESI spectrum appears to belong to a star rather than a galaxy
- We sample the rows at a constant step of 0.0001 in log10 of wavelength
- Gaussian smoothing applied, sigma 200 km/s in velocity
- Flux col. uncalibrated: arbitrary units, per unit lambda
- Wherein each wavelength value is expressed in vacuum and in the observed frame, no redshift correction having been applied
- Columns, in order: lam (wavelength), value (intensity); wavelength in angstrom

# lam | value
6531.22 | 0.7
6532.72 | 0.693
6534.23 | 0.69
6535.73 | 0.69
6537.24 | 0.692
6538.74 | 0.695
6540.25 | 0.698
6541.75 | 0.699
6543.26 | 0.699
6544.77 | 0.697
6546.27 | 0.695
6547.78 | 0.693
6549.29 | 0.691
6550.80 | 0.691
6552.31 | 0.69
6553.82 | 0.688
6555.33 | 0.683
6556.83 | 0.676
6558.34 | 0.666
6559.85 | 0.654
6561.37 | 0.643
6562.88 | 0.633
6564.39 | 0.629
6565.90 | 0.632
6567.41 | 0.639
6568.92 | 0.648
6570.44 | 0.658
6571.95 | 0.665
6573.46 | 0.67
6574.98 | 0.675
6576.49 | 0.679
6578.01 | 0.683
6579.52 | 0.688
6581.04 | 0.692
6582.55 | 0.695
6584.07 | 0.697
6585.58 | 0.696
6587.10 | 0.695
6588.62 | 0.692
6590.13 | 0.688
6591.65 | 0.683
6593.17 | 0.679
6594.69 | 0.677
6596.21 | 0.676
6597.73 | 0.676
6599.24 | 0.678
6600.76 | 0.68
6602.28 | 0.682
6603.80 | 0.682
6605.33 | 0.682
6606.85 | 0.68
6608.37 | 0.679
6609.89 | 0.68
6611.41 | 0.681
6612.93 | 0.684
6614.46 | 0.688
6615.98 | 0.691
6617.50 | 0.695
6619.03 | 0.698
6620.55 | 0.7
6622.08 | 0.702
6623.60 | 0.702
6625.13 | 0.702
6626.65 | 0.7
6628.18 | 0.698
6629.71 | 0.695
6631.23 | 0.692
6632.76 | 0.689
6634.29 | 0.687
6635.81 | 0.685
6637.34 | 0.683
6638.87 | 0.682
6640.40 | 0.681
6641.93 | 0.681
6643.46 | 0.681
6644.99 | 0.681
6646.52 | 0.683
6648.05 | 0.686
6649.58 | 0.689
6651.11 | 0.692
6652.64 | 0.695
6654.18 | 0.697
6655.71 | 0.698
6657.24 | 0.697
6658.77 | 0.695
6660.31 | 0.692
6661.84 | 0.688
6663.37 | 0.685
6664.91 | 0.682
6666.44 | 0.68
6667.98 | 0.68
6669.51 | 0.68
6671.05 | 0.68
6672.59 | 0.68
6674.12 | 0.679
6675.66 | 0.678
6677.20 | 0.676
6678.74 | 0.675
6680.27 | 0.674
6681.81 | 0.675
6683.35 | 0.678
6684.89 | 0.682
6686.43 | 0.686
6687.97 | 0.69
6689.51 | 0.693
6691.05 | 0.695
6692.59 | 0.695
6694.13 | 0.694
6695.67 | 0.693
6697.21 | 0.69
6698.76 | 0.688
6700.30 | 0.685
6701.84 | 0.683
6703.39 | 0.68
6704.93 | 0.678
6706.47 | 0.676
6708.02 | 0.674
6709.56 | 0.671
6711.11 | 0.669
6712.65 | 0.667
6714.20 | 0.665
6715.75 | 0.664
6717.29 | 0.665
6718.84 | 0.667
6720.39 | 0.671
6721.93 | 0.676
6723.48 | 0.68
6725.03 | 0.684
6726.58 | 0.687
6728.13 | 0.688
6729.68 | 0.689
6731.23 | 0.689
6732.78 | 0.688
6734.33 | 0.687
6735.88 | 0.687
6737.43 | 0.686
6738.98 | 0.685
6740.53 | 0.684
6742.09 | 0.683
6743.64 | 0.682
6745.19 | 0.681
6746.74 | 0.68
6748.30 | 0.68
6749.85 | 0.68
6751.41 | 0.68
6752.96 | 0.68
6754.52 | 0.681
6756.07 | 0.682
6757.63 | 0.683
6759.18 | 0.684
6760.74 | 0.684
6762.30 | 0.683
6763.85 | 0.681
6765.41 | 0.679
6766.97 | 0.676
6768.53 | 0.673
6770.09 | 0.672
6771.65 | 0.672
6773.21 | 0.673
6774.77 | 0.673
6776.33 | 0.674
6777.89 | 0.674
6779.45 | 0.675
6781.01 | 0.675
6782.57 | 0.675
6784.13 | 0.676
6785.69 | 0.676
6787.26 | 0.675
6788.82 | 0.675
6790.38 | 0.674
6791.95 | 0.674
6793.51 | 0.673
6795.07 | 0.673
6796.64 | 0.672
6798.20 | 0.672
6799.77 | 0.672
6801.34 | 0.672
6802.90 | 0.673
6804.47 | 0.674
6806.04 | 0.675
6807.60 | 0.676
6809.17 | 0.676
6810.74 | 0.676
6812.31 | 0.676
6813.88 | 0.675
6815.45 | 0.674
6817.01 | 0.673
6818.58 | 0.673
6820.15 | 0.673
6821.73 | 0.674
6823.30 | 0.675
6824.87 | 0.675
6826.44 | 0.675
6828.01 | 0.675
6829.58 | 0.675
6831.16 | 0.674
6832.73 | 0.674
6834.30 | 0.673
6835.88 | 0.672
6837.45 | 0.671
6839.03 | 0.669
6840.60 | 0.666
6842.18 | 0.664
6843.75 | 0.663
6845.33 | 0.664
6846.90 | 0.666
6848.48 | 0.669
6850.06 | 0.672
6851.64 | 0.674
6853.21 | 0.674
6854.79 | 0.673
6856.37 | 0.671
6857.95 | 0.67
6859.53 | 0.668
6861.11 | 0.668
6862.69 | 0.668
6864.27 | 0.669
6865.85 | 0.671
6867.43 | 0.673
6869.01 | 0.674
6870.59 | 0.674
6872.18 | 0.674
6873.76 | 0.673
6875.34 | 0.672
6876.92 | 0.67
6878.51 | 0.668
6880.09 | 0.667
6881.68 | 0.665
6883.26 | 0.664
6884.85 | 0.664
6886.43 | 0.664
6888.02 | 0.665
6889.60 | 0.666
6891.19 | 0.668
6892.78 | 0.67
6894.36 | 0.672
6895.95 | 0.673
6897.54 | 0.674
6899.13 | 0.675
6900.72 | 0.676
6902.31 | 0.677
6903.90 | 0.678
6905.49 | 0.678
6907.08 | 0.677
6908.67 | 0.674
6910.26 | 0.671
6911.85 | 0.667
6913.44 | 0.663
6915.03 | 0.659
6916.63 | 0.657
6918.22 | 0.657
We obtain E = 1.22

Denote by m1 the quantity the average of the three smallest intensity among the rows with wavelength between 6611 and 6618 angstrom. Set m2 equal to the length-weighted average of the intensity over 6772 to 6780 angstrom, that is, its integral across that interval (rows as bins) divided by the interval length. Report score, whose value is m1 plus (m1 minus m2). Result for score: 0.69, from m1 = 0.684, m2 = 0.674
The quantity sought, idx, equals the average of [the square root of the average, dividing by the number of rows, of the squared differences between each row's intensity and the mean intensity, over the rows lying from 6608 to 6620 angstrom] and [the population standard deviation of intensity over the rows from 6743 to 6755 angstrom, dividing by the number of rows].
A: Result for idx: 0.0037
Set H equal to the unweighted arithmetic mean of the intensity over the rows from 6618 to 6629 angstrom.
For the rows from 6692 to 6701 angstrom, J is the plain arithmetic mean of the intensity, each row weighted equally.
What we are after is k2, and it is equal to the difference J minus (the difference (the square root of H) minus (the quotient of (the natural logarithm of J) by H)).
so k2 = -0.67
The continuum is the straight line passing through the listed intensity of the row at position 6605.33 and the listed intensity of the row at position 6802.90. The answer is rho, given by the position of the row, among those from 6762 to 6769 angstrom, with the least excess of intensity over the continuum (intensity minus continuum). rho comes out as 6768.53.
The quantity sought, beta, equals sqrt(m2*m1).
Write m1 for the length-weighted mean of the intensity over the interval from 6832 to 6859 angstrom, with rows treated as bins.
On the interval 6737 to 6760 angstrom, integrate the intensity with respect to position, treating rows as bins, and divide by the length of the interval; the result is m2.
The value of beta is 0.6758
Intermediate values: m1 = 0.670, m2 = 0.682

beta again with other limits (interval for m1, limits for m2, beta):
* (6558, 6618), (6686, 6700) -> 0.6831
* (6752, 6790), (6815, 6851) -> 0.6742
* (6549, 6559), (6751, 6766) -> 0.6829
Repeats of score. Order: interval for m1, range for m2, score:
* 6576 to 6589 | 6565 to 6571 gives 0.72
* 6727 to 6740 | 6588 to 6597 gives 0.69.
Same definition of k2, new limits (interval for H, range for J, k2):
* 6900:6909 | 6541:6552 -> -0.67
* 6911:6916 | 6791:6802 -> -0.74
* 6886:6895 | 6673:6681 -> -0.73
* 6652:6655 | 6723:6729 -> -0.69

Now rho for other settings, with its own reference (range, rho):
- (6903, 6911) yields 6910.26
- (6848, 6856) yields 6848.48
